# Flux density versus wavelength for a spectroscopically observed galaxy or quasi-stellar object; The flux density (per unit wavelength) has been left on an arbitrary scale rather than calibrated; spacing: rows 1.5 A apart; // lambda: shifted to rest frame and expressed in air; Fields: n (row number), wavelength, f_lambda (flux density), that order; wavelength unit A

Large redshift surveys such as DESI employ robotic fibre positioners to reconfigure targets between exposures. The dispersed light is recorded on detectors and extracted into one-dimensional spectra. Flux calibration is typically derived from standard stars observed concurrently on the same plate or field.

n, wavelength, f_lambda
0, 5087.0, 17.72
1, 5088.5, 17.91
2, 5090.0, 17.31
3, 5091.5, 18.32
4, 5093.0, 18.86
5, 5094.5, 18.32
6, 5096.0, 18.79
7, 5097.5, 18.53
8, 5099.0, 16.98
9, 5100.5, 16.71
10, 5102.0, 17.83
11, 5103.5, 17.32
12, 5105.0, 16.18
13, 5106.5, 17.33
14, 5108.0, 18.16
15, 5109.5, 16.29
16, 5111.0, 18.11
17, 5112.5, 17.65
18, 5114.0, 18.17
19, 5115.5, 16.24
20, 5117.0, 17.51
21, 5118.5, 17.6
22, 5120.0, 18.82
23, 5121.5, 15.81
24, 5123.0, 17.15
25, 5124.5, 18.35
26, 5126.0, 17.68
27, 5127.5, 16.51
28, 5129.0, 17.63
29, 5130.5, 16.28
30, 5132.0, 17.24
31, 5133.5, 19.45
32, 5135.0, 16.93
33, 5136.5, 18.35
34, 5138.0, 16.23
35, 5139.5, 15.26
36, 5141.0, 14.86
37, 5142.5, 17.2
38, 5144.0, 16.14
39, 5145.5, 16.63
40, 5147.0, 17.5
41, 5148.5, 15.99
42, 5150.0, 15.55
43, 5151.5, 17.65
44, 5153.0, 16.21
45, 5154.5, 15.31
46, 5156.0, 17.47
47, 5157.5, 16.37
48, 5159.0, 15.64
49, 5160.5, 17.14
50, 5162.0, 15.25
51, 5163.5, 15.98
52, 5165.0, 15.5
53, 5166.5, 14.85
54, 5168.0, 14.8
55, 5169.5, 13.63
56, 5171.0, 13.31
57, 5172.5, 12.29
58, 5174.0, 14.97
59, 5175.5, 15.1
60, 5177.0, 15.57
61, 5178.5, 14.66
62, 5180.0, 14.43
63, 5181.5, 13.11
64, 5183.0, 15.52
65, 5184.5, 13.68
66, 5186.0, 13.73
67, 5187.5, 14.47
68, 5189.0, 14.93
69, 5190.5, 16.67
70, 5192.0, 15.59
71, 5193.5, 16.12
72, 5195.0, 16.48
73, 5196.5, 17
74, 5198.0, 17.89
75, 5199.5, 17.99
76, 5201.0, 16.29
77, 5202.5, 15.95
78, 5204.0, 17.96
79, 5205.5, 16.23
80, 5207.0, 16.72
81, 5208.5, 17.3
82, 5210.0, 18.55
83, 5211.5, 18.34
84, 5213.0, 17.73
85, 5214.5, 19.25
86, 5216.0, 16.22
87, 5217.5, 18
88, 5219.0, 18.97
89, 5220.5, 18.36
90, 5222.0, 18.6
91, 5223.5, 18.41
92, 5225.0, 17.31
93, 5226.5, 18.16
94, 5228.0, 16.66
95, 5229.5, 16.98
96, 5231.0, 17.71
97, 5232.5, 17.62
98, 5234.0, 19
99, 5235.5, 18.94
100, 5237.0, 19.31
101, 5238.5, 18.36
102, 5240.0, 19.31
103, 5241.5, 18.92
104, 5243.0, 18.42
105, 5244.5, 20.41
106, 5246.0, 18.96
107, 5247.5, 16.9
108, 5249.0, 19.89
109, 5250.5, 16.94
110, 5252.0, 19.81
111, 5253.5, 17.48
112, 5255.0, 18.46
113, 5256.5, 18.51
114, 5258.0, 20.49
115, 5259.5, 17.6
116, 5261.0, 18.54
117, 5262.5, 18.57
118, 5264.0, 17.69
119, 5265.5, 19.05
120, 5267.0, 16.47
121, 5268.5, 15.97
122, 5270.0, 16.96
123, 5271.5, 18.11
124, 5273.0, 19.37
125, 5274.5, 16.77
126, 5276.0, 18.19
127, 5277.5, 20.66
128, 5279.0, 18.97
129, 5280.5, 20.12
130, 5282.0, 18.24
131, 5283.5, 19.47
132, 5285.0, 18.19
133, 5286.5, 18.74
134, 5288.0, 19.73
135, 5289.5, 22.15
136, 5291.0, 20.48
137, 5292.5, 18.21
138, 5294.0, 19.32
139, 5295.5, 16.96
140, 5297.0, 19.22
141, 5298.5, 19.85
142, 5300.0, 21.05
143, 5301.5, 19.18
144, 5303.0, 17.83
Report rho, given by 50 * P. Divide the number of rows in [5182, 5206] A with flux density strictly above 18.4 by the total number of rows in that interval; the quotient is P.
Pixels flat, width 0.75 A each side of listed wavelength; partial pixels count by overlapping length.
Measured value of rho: 0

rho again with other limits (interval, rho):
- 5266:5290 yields 25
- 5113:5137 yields 6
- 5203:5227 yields 16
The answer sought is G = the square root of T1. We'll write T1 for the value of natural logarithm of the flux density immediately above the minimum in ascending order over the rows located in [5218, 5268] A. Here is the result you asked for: 1.68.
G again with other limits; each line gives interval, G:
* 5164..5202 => 1.60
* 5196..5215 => 1.67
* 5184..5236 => 1.62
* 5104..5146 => 1.65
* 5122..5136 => 1.67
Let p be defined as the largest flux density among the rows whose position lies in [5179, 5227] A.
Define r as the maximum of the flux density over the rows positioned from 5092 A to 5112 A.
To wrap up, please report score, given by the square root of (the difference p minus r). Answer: 0.6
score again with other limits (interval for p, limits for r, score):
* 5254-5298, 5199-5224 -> 1.7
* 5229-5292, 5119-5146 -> 1.6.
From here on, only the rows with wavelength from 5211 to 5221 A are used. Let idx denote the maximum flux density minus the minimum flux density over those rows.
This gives 3.0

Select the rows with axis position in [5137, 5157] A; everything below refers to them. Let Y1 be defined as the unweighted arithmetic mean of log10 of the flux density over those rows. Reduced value 1.212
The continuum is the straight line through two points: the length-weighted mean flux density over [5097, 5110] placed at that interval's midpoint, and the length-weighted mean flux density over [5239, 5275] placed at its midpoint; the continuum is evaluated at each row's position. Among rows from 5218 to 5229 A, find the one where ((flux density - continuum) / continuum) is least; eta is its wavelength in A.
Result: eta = 5228.0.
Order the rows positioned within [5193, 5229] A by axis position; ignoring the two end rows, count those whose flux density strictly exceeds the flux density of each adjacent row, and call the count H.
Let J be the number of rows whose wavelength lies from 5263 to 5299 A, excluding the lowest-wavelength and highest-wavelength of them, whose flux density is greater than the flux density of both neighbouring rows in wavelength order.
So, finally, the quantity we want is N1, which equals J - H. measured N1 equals 0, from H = 7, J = 7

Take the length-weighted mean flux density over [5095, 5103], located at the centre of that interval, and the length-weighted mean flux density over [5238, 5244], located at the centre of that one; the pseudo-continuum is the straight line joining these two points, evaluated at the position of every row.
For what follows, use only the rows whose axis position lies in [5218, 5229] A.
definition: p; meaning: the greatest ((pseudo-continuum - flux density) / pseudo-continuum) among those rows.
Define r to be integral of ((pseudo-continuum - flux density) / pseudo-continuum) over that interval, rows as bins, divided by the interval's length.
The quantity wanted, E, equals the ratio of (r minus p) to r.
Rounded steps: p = 0.111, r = 0.036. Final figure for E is -2.12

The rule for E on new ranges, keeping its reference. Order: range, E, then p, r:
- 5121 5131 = -1.47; 0.119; 0.048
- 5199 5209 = -0.55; 0.140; 0.090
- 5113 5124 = -2.81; 0.119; 0.031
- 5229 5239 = -2.69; 0.094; 0.026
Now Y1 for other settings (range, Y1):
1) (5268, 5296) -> 1.272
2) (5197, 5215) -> 1.243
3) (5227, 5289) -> 1.265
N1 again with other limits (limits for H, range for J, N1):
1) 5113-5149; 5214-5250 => 1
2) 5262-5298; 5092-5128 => 0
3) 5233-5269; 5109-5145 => 0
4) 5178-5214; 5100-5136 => 3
